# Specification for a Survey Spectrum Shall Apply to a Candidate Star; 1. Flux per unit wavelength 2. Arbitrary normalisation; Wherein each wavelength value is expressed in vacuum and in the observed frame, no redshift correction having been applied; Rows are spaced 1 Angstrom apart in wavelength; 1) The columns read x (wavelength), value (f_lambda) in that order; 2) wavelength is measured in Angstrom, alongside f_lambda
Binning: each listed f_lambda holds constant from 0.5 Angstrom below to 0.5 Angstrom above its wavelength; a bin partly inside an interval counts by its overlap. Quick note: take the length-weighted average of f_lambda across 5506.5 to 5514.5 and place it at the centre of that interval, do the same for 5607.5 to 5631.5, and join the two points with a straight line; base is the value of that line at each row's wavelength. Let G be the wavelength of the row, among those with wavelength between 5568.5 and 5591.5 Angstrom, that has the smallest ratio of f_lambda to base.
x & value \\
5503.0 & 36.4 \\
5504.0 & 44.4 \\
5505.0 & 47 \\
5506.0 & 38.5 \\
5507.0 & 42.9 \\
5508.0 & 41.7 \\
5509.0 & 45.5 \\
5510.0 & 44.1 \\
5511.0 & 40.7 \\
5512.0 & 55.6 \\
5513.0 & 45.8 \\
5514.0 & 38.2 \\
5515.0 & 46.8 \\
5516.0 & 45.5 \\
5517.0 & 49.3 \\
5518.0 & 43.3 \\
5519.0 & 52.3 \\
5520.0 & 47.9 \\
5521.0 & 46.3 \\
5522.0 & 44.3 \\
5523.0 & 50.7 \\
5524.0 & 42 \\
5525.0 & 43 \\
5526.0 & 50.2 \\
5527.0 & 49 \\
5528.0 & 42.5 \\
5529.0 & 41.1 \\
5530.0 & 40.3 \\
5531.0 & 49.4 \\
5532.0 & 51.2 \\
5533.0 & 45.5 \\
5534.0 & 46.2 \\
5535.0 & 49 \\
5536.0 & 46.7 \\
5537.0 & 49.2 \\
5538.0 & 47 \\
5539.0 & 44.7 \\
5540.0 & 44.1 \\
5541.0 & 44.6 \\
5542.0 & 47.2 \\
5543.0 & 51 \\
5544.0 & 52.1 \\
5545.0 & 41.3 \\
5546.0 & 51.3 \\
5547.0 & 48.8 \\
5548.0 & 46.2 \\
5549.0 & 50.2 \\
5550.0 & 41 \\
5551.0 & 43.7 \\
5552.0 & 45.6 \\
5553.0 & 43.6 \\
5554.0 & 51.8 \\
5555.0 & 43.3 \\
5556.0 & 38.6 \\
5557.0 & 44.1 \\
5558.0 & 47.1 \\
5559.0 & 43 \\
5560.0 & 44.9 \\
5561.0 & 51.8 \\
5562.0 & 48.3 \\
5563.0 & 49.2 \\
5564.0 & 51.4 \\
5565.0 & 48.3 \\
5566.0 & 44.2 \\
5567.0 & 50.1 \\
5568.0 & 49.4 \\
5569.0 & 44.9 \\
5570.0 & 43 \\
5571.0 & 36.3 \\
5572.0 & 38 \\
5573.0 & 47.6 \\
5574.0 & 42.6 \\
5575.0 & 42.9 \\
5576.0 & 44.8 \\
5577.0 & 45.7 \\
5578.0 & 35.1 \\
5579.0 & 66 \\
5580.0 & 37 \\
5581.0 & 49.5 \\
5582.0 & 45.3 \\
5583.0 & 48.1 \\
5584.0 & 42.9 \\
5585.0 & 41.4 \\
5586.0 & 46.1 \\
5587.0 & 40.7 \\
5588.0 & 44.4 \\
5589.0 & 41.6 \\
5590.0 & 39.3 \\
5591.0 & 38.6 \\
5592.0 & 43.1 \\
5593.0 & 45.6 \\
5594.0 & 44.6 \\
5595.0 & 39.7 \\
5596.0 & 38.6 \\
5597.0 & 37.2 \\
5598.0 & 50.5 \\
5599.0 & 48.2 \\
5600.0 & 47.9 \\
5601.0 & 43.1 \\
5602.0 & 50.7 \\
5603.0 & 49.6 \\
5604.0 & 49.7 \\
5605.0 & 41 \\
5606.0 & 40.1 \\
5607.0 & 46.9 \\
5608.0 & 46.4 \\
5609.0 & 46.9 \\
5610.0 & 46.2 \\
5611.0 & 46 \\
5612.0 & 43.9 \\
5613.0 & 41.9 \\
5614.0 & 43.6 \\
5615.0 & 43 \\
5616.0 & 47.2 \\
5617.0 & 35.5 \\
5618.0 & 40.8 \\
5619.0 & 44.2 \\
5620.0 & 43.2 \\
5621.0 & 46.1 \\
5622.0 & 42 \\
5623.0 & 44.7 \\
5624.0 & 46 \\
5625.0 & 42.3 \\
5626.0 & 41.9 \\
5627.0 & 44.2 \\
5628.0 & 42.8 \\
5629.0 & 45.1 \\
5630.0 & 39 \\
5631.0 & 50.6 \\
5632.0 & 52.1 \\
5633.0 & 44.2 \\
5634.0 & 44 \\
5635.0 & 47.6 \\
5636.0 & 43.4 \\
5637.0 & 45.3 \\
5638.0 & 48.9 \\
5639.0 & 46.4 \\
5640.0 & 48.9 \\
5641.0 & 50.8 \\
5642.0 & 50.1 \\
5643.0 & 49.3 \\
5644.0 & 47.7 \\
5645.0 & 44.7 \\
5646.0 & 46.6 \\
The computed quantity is 5578.0 Angstrom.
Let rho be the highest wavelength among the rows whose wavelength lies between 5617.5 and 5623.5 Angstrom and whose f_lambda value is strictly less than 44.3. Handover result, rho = 5622.0 Angstrom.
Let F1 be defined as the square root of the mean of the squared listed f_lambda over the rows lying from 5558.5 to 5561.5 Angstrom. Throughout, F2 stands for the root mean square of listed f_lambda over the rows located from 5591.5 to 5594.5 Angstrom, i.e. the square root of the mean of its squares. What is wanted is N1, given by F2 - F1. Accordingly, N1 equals -2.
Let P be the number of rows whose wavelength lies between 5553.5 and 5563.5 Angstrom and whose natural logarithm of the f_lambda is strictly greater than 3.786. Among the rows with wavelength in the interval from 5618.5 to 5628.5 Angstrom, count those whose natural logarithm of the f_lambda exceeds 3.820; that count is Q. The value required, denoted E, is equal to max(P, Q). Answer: 7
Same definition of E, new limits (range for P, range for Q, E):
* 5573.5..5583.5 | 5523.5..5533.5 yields 6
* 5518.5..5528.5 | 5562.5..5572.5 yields 7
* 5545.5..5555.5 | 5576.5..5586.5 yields 6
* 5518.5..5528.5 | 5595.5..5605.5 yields 7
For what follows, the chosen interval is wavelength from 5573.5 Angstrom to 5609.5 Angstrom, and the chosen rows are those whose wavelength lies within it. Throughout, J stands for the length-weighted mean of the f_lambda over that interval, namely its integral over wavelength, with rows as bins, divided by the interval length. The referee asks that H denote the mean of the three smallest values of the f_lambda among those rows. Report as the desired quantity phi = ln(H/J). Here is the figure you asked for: -0.20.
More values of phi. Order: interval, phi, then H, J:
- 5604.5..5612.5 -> -0.07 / 41.7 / 44.7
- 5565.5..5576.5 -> -0.12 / 39.0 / 44.0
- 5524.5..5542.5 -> -0.11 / 41.3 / 46.2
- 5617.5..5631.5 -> -0.08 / 40.6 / 43.8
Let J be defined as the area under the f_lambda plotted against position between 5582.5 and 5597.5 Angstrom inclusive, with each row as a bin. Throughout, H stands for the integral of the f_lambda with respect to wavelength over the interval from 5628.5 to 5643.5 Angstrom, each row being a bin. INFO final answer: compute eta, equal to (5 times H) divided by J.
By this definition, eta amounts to 5.58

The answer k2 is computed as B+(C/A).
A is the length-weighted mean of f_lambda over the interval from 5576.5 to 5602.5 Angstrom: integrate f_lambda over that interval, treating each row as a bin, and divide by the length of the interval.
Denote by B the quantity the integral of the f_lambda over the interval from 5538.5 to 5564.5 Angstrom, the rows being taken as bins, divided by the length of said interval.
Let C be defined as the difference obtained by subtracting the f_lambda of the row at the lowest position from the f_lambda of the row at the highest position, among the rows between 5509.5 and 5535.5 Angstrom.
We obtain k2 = 47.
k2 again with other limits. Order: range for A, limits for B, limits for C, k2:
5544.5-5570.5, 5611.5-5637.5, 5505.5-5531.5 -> 44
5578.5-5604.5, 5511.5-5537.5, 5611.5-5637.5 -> 47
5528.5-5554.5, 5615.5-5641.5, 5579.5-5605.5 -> 45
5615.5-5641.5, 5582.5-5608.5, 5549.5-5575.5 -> 44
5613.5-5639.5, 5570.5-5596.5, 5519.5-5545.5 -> 43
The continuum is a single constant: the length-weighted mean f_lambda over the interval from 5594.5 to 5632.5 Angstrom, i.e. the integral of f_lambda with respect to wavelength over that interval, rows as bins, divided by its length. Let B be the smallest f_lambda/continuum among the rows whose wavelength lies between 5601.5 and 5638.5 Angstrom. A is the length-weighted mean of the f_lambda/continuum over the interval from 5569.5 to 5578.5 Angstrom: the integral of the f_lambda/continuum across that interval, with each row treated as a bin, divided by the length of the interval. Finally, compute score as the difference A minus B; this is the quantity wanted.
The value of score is 0.14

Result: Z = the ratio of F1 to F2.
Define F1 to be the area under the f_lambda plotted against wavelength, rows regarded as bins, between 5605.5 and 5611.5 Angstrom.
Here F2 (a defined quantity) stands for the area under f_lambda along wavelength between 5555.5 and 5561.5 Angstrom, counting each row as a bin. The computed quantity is 1.01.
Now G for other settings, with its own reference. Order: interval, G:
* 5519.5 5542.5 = 5530.0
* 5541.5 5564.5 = 5556.0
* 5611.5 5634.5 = 5617.0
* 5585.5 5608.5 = 5597.0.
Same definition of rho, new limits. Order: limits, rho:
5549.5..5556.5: 5556.0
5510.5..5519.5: 5518.0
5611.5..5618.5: 5618.0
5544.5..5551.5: 5551.0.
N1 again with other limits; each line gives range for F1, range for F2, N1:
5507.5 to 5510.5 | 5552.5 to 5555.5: 3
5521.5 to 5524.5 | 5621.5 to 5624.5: -2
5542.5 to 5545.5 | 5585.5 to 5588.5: -5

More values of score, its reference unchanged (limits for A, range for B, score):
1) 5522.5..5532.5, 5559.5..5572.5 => 0.22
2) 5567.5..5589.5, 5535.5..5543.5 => 0.00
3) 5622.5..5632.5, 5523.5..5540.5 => 0.10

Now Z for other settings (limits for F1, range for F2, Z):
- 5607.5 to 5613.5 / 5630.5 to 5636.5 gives 0.96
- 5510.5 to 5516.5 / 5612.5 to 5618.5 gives 1.08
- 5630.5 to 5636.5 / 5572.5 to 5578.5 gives 1.09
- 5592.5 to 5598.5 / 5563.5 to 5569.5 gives 0.89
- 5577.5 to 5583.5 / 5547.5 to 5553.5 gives 1.04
